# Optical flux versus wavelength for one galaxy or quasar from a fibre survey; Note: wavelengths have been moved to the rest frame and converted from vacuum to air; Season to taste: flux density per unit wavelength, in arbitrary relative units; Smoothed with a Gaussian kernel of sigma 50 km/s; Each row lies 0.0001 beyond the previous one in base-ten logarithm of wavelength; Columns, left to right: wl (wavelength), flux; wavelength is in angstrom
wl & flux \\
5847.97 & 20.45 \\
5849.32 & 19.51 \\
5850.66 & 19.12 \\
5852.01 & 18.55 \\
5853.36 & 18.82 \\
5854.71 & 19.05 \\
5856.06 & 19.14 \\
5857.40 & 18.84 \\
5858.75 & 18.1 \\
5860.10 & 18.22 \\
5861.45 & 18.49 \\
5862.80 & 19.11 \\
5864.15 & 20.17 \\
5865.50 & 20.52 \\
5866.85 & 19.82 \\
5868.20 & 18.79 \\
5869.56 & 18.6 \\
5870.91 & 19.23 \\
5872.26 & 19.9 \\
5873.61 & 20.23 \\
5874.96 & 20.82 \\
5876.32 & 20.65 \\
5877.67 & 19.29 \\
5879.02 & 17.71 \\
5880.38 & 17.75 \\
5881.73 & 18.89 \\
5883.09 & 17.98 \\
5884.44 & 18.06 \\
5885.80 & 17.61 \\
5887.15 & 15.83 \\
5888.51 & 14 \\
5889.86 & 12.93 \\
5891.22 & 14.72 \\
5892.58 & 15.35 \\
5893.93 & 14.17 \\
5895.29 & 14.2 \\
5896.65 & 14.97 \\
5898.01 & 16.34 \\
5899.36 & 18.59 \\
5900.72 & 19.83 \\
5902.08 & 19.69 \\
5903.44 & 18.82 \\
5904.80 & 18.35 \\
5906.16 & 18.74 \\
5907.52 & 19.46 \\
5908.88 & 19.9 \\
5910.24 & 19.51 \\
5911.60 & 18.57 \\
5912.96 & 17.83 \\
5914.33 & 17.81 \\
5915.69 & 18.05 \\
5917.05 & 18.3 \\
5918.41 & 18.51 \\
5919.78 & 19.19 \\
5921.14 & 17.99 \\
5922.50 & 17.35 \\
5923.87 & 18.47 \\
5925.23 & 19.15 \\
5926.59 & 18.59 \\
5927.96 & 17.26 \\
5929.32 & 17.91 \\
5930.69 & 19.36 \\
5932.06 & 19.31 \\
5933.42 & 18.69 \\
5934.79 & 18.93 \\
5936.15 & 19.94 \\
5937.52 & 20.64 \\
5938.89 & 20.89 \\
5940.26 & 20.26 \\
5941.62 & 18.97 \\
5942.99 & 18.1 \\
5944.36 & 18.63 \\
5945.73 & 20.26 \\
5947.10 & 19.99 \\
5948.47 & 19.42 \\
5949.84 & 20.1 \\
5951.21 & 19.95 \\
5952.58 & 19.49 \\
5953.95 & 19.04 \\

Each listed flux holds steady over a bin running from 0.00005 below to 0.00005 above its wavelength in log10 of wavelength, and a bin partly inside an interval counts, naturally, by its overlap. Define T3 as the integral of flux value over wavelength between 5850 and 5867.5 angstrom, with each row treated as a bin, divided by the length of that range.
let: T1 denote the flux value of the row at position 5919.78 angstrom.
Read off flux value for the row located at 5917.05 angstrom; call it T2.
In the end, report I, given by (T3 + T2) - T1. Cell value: 18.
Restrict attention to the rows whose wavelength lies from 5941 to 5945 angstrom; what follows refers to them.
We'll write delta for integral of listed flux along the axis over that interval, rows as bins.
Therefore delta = 74.2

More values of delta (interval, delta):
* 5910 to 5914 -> 73.8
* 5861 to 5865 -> 77.4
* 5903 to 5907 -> 74.6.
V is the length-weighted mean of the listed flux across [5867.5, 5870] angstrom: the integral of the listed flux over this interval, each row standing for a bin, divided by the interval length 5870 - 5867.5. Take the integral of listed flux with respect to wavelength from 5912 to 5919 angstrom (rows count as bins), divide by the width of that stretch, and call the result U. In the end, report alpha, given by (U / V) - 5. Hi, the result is -4.03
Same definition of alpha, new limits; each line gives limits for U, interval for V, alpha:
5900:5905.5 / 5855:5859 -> -3.98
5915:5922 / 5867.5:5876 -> -4.06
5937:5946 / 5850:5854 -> -3.96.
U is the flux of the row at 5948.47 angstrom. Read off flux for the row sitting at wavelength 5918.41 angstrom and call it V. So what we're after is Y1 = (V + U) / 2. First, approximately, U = 19.42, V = 18.51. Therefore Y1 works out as 19.0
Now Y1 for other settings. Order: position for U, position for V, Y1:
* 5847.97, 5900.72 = 20.1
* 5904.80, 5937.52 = 19.5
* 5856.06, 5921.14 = 18.6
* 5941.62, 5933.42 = 18.8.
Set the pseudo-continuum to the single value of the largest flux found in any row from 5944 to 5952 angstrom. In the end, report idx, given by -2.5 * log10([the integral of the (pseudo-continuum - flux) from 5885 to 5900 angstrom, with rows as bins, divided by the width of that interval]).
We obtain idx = -1.7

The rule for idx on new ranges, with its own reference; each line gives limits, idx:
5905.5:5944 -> -0.4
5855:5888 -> -0.3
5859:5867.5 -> 0.1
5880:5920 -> -1.1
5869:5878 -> 1.0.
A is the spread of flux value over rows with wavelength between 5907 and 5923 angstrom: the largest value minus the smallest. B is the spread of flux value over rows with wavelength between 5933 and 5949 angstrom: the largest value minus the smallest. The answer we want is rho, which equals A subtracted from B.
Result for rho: 0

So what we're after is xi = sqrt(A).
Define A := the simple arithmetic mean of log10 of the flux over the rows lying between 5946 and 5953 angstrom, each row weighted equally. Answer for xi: 1.14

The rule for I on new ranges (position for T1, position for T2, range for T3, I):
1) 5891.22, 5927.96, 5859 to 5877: 22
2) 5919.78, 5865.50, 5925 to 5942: 21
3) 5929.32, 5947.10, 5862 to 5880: 22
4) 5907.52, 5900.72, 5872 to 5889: 19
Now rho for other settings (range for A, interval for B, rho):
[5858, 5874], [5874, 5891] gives 5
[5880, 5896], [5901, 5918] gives -4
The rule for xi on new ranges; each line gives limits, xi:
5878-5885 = 1.12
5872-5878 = 1.14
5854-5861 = 1.13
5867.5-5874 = 1.13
